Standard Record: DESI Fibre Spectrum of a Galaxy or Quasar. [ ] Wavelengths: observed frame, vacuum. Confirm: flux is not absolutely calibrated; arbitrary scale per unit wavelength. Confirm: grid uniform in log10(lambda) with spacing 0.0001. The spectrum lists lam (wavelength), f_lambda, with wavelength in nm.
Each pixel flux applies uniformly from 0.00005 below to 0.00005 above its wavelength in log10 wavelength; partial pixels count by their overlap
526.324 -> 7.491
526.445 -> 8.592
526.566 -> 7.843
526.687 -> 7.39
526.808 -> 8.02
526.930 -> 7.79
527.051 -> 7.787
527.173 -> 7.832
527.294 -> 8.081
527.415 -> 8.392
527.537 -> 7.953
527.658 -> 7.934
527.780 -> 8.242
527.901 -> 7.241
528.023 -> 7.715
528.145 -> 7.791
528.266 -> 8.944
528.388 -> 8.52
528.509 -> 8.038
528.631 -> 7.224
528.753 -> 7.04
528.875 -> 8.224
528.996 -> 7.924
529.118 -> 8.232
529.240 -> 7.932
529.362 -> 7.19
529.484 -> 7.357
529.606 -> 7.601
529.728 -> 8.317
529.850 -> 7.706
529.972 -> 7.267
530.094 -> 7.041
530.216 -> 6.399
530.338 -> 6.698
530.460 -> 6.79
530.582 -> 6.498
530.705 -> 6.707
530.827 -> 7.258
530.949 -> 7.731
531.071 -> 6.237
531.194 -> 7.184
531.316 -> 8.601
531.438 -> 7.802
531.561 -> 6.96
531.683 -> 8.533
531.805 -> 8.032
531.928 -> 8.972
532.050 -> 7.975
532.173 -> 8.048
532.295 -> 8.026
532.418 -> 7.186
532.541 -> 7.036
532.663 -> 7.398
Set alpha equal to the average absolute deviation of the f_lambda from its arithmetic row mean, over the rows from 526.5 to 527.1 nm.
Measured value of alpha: 0.15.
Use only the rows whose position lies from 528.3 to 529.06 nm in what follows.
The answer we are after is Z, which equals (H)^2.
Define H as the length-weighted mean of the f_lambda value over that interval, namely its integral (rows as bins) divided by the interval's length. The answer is 62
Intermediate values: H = 7.9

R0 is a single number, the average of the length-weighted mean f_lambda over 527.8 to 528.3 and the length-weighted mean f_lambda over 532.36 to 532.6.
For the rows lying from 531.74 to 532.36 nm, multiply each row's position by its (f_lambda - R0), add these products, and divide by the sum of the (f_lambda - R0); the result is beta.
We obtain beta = 532.02 nm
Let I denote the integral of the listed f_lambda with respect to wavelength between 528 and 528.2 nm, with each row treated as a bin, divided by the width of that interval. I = 7.7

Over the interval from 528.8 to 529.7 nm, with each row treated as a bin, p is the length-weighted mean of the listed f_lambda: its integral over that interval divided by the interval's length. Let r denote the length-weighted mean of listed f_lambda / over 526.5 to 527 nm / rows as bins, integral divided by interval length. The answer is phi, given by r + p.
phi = 15.6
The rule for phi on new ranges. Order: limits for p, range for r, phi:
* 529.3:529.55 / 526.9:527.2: 15.1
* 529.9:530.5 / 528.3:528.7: 14.8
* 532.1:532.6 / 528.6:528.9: 15.0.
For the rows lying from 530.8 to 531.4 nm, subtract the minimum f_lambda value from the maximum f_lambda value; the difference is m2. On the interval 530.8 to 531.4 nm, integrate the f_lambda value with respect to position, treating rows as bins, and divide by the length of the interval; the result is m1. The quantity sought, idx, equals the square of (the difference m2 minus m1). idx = 26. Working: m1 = 7.4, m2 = 2.36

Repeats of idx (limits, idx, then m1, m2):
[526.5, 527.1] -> 51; 7.8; 0.63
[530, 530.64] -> 37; 6.7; 0.64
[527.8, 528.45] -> 40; 8.1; 1.70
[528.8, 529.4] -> 47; 7.9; 1.04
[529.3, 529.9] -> 42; 7.6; 1.13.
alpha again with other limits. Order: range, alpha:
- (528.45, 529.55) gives 0.43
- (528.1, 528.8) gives 0.57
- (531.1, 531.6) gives 0.56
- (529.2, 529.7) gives 0.25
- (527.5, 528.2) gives 0.23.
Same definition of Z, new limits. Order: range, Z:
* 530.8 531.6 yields 55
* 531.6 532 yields 71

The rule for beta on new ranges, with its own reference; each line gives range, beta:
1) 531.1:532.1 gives 531.77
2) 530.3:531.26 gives 530.70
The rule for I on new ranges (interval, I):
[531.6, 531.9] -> 8.3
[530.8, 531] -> 7.5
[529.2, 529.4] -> 7.6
